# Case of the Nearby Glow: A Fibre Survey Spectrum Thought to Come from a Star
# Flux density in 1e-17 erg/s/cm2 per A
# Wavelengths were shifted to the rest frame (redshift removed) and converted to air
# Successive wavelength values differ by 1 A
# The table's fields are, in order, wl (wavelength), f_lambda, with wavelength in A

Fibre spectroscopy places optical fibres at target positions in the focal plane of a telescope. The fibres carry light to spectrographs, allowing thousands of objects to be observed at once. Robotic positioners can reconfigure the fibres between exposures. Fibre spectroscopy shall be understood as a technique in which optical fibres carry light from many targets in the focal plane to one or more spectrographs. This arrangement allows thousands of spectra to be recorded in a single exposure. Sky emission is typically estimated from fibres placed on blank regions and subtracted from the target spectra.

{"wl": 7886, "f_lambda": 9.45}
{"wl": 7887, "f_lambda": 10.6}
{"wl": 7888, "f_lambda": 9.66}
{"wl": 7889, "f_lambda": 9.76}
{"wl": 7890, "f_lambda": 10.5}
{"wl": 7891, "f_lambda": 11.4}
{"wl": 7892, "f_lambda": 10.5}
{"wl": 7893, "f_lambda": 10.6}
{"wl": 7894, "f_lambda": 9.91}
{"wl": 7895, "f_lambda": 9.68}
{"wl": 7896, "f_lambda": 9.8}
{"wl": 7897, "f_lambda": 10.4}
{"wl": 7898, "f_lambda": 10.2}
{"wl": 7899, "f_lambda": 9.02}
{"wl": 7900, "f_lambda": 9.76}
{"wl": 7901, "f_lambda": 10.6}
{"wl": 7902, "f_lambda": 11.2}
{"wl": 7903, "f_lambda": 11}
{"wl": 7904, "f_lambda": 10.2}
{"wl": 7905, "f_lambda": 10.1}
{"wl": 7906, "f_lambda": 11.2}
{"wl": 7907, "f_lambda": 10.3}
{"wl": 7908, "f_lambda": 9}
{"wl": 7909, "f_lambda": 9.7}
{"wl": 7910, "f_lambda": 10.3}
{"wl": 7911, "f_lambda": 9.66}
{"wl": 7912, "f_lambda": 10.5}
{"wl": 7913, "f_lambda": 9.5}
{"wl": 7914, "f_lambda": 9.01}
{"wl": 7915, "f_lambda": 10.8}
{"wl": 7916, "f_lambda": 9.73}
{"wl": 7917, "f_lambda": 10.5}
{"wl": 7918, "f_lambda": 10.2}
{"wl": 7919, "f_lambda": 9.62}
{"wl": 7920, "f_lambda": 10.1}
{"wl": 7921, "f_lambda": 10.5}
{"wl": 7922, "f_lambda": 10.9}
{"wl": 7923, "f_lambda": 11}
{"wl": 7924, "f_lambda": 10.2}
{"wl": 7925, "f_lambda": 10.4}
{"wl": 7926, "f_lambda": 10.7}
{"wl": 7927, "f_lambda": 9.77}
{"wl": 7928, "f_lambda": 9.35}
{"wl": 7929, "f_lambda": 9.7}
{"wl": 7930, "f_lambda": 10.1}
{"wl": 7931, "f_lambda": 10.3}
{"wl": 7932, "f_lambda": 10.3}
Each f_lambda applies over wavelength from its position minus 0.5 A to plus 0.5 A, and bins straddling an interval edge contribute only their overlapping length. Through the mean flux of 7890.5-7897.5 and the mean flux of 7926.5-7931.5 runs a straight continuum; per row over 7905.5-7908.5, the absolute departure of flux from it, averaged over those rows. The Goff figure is 0.77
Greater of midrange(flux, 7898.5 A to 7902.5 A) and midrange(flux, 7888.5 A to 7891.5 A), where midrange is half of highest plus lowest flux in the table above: 10.6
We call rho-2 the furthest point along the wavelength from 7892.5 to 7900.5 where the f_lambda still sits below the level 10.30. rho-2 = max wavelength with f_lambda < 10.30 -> 7900 A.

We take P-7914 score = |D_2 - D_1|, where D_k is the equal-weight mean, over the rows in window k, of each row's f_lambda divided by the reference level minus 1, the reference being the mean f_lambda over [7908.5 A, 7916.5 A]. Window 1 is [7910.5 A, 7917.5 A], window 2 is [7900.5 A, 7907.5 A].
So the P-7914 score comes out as 0.071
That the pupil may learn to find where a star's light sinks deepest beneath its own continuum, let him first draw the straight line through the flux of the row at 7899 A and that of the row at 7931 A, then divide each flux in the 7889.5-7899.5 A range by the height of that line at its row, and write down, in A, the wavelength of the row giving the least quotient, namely 7899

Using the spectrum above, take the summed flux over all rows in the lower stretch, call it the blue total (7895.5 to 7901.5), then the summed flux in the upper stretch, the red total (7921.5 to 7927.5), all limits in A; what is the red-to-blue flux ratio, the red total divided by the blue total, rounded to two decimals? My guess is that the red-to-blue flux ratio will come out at 1.05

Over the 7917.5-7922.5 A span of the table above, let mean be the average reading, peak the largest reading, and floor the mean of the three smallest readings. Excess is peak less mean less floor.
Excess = -9.34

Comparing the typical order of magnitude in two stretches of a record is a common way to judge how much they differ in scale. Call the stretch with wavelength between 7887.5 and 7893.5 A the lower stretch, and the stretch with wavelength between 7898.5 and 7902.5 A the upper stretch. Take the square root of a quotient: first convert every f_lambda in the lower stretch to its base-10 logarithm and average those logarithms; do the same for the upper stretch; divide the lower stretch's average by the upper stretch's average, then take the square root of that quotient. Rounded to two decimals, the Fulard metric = 1.01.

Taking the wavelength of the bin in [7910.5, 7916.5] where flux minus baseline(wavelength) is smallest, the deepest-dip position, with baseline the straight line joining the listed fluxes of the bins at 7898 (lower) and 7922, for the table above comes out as 7914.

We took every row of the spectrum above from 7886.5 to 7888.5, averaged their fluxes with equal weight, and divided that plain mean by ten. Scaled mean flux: 1.01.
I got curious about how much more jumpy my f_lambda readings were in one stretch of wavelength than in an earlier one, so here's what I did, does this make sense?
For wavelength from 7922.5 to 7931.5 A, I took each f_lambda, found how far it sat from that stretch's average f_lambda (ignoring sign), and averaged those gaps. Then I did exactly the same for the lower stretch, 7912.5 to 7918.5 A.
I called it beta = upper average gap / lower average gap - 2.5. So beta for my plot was -1.78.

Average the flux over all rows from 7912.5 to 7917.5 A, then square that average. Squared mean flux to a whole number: 98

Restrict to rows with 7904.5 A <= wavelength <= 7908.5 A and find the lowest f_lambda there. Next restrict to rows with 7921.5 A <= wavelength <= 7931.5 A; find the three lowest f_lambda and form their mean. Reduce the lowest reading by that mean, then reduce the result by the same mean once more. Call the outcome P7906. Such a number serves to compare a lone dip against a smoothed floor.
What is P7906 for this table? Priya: -10.2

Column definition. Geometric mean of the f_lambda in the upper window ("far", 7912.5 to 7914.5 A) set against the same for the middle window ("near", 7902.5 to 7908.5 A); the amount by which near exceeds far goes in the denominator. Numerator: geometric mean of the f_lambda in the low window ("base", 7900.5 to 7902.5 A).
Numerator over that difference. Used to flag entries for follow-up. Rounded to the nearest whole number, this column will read 11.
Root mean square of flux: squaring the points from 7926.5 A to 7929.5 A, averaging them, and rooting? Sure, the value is 9.6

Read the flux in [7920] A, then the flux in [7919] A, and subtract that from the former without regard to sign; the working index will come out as 0.48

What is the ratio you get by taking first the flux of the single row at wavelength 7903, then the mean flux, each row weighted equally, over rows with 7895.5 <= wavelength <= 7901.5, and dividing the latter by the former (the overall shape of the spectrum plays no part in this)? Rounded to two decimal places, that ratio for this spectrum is 0.91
